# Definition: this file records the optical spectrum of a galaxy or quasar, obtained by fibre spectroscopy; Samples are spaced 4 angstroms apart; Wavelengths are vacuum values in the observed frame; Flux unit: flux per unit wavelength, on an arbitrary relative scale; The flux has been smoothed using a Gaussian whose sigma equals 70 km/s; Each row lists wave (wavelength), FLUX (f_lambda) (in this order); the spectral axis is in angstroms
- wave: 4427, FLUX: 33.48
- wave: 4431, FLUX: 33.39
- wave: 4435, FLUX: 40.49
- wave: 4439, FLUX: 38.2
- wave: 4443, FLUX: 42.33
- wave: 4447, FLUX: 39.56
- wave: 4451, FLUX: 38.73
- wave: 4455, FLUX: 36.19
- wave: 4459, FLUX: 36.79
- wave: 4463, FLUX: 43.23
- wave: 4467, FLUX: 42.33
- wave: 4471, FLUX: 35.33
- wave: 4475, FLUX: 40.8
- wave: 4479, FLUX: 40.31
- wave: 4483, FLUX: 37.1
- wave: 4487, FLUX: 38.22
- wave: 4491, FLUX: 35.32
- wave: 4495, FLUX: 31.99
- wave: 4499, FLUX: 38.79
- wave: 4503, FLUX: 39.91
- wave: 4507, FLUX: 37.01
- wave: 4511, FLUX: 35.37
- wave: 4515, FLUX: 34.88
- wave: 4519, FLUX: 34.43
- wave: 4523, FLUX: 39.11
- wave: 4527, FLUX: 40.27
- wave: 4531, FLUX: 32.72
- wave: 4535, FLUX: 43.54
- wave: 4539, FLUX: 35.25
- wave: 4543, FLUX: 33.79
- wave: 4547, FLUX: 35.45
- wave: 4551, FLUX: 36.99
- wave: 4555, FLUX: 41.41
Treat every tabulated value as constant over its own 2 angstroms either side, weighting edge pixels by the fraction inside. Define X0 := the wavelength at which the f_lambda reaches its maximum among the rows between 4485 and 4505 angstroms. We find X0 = 4503 angstroms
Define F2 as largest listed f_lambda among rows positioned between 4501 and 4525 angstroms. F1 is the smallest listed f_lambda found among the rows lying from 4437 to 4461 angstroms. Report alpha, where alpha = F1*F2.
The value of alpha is 1444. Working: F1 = 36.19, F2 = 39.91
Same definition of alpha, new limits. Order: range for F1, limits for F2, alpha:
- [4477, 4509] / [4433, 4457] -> 1354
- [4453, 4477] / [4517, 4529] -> 1423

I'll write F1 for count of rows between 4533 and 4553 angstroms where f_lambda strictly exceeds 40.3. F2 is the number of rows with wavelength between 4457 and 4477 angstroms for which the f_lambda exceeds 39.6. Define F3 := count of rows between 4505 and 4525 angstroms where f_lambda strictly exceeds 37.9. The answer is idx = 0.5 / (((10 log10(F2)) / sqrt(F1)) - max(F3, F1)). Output 0.13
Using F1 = 1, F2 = 3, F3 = 1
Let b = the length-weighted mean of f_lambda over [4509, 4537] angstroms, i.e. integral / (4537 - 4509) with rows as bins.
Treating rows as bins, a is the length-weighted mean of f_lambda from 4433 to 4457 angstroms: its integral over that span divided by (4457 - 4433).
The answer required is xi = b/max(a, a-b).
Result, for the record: 0.95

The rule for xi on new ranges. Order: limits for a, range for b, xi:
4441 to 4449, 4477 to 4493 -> 0.92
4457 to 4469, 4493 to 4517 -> 0.89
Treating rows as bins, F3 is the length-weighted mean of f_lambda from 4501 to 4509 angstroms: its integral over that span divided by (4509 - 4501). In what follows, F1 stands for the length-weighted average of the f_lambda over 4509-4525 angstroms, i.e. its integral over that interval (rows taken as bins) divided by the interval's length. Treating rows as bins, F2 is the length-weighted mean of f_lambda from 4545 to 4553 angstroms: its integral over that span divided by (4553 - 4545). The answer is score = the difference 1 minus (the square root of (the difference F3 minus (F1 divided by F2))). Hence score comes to -5.12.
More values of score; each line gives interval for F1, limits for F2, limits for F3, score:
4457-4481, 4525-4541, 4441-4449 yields -5.32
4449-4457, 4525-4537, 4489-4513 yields -4.95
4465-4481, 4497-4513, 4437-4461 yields -5.13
